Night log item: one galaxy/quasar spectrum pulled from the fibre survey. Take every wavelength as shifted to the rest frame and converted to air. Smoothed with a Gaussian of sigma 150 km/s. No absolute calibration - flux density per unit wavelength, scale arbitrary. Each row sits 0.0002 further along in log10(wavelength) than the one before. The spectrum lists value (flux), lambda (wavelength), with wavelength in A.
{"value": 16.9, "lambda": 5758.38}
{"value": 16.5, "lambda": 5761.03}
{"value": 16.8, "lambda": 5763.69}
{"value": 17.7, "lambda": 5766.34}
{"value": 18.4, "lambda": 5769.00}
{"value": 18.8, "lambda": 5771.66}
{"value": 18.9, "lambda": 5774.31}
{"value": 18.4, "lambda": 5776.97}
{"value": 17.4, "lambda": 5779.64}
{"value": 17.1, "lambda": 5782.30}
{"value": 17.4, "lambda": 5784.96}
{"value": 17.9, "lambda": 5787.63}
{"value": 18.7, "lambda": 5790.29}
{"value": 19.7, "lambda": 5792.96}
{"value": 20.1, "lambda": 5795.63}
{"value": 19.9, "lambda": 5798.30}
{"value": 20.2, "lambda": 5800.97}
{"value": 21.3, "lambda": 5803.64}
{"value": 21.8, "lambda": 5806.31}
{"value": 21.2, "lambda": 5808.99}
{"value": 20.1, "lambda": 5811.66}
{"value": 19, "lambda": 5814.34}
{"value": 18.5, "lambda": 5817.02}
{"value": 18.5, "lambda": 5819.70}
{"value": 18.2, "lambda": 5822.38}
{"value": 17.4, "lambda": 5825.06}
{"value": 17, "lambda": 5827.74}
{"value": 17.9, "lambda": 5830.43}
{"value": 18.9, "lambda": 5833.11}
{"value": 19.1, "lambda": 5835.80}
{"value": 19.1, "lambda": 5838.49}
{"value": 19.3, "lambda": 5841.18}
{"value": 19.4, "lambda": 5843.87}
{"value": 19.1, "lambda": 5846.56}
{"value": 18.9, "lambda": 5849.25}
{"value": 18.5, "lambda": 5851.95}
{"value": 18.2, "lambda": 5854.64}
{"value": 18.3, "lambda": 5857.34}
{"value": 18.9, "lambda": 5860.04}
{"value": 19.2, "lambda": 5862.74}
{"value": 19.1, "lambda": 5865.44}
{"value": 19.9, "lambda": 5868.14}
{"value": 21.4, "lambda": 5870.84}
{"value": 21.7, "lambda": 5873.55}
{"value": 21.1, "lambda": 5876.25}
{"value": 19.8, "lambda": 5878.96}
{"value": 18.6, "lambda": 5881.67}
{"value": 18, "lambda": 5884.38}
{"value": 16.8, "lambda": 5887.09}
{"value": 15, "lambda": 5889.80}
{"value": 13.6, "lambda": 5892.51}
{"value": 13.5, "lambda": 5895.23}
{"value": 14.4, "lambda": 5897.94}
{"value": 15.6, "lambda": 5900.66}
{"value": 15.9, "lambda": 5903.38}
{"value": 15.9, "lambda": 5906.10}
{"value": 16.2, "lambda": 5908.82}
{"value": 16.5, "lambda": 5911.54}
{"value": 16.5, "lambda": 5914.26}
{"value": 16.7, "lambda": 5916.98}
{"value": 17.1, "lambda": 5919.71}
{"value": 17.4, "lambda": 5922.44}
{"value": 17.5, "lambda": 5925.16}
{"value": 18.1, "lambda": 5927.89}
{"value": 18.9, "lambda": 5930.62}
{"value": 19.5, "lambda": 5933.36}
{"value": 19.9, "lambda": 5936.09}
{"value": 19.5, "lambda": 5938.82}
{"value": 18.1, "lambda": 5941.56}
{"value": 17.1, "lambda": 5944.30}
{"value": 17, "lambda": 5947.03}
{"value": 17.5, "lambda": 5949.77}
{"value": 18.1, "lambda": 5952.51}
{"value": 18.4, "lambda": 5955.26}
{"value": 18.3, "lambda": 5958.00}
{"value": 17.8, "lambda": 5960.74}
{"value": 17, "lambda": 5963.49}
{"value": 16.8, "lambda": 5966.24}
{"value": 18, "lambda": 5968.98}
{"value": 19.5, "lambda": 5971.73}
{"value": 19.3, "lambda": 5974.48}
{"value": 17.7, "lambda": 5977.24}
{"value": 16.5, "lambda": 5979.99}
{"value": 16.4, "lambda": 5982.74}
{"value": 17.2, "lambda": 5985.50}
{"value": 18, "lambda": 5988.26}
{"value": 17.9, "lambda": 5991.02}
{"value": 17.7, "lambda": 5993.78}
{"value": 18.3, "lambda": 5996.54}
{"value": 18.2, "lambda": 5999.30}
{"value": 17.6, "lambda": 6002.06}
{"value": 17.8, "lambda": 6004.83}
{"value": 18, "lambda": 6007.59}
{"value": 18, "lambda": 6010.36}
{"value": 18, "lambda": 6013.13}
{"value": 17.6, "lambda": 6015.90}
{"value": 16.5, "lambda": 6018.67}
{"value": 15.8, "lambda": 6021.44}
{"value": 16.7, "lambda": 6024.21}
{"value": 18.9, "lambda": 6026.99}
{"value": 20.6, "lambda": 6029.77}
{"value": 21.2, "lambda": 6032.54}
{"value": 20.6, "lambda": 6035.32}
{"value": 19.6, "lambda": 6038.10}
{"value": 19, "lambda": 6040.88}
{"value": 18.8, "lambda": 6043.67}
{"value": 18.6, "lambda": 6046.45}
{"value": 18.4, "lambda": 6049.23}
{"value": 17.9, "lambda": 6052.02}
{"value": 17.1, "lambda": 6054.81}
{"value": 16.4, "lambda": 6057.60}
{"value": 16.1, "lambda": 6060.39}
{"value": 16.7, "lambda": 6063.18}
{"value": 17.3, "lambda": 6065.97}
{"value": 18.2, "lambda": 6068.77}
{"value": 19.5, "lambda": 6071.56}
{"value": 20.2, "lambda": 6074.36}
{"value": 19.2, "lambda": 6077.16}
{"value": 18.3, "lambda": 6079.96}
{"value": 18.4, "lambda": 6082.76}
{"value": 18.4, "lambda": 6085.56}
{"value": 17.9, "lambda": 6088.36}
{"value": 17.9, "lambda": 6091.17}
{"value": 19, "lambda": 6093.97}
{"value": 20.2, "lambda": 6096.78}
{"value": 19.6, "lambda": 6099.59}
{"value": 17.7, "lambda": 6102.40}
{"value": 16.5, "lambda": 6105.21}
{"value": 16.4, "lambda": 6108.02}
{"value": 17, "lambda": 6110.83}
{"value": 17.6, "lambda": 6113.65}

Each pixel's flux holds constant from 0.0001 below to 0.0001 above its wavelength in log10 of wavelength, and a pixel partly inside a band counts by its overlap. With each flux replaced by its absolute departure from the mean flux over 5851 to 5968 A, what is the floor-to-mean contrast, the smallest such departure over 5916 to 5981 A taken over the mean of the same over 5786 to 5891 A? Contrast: 0.030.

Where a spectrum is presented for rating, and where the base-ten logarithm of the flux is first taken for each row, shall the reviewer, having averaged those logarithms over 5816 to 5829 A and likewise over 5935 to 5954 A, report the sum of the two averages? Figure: 2.51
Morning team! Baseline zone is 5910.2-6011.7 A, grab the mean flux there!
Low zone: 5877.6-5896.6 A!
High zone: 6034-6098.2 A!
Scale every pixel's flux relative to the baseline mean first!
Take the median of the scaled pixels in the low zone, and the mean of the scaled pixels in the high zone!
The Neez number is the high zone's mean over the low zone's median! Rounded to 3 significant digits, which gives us 1.10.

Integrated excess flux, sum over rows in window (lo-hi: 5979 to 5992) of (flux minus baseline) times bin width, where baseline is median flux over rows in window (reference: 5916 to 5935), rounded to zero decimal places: -4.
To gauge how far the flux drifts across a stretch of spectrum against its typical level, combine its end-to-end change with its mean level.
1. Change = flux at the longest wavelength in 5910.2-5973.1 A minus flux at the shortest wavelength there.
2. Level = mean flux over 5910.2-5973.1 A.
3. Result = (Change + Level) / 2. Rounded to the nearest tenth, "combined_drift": 10.4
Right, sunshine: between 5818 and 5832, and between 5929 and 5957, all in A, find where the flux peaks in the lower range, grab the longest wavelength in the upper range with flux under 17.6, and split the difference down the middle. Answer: 5884.7 A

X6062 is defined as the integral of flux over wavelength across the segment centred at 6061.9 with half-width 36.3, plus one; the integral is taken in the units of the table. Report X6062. 1353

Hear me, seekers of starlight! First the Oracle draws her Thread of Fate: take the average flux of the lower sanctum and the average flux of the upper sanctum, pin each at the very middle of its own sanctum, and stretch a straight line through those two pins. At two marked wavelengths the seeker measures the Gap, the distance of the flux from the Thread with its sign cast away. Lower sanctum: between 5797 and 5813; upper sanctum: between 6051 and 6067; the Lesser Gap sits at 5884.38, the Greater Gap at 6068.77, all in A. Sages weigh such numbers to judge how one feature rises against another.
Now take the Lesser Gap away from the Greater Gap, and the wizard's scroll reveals -0.1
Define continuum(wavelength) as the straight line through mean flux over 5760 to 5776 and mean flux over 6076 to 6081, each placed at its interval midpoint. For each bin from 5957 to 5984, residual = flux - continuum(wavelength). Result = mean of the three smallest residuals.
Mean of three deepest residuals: -1.9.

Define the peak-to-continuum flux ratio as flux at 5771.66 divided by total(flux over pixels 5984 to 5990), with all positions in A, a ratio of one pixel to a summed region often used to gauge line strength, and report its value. 0.53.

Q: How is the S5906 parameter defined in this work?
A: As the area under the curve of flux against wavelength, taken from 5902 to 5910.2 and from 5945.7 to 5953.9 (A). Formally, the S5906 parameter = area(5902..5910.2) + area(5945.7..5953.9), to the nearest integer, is 275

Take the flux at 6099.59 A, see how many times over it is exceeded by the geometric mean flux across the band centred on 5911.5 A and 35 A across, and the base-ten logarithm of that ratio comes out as -0.083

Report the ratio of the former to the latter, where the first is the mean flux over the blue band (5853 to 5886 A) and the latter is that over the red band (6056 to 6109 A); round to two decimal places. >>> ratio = 1.08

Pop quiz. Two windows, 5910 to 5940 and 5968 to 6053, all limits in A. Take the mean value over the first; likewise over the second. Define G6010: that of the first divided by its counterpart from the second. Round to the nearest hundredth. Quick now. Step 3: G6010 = 0.99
